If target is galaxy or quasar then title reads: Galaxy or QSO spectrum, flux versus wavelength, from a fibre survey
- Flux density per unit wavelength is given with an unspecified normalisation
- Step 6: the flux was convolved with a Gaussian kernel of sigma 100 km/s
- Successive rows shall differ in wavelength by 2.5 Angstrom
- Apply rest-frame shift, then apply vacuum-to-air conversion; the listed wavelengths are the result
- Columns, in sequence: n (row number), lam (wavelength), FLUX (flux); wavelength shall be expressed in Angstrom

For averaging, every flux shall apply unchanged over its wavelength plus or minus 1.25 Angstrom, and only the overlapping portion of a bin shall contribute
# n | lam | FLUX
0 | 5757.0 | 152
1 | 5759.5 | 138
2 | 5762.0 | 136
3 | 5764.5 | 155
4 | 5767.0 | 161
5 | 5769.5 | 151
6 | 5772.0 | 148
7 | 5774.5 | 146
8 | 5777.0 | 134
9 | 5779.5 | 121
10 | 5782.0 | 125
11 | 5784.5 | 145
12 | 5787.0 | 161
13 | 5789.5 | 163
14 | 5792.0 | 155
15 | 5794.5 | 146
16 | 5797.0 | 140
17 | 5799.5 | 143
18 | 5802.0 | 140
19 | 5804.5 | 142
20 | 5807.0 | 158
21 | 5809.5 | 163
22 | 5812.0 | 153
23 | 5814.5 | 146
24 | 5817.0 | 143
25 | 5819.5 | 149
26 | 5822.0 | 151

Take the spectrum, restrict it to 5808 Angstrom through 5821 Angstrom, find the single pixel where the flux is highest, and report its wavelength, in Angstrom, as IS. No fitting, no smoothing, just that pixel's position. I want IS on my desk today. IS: 5809.5 Angstrom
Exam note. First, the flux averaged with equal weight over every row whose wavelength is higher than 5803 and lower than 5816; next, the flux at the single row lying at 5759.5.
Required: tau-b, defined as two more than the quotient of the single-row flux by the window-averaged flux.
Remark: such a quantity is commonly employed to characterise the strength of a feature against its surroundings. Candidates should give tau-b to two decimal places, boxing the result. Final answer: 2.91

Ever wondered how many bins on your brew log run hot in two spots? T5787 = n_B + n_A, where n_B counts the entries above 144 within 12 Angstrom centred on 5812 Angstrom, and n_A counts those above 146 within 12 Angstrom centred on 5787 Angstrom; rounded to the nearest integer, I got 7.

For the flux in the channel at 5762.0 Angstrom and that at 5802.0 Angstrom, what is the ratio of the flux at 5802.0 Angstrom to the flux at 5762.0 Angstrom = 1.03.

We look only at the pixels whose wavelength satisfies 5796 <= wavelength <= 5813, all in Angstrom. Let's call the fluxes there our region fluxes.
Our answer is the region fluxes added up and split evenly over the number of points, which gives 148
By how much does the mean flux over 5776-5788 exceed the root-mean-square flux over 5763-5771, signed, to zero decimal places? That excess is -19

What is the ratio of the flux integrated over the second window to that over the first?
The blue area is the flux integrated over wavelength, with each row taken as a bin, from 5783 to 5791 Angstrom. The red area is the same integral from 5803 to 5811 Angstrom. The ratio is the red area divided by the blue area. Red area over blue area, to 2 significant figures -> 0.99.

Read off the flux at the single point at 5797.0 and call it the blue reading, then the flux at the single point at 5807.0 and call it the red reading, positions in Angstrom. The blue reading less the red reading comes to -18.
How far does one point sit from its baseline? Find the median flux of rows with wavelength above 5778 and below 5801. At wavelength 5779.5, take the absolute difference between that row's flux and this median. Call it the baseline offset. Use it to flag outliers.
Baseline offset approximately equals 24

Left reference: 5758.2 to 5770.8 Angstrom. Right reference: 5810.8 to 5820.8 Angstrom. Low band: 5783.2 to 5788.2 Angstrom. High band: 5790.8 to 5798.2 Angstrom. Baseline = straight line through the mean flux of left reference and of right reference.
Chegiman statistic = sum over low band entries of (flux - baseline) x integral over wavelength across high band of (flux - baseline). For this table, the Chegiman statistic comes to -70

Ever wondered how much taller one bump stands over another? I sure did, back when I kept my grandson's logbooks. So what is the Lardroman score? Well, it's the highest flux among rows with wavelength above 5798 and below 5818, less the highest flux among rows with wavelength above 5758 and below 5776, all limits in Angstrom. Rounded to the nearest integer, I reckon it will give 2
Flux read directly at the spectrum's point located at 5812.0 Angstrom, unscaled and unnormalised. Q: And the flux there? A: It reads 153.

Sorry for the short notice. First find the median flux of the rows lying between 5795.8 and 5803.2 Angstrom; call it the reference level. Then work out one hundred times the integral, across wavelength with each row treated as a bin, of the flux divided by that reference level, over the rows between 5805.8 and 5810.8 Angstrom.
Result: 573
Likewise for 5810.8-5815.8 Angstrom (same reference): 534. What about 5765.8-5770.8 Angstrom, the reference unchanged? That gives 557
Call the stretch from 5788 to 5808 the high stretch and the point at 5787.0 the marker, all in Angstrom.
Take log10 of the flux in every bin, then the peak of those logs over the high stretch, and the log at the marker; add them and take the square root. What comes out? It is 2.10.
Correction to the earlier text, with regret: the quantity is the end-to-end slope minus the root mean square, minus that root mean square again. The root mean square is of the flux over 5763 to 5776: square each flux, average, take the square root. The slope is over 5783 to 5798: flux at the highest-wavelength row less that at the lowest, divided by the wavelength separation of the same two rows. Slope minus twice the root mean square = -305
